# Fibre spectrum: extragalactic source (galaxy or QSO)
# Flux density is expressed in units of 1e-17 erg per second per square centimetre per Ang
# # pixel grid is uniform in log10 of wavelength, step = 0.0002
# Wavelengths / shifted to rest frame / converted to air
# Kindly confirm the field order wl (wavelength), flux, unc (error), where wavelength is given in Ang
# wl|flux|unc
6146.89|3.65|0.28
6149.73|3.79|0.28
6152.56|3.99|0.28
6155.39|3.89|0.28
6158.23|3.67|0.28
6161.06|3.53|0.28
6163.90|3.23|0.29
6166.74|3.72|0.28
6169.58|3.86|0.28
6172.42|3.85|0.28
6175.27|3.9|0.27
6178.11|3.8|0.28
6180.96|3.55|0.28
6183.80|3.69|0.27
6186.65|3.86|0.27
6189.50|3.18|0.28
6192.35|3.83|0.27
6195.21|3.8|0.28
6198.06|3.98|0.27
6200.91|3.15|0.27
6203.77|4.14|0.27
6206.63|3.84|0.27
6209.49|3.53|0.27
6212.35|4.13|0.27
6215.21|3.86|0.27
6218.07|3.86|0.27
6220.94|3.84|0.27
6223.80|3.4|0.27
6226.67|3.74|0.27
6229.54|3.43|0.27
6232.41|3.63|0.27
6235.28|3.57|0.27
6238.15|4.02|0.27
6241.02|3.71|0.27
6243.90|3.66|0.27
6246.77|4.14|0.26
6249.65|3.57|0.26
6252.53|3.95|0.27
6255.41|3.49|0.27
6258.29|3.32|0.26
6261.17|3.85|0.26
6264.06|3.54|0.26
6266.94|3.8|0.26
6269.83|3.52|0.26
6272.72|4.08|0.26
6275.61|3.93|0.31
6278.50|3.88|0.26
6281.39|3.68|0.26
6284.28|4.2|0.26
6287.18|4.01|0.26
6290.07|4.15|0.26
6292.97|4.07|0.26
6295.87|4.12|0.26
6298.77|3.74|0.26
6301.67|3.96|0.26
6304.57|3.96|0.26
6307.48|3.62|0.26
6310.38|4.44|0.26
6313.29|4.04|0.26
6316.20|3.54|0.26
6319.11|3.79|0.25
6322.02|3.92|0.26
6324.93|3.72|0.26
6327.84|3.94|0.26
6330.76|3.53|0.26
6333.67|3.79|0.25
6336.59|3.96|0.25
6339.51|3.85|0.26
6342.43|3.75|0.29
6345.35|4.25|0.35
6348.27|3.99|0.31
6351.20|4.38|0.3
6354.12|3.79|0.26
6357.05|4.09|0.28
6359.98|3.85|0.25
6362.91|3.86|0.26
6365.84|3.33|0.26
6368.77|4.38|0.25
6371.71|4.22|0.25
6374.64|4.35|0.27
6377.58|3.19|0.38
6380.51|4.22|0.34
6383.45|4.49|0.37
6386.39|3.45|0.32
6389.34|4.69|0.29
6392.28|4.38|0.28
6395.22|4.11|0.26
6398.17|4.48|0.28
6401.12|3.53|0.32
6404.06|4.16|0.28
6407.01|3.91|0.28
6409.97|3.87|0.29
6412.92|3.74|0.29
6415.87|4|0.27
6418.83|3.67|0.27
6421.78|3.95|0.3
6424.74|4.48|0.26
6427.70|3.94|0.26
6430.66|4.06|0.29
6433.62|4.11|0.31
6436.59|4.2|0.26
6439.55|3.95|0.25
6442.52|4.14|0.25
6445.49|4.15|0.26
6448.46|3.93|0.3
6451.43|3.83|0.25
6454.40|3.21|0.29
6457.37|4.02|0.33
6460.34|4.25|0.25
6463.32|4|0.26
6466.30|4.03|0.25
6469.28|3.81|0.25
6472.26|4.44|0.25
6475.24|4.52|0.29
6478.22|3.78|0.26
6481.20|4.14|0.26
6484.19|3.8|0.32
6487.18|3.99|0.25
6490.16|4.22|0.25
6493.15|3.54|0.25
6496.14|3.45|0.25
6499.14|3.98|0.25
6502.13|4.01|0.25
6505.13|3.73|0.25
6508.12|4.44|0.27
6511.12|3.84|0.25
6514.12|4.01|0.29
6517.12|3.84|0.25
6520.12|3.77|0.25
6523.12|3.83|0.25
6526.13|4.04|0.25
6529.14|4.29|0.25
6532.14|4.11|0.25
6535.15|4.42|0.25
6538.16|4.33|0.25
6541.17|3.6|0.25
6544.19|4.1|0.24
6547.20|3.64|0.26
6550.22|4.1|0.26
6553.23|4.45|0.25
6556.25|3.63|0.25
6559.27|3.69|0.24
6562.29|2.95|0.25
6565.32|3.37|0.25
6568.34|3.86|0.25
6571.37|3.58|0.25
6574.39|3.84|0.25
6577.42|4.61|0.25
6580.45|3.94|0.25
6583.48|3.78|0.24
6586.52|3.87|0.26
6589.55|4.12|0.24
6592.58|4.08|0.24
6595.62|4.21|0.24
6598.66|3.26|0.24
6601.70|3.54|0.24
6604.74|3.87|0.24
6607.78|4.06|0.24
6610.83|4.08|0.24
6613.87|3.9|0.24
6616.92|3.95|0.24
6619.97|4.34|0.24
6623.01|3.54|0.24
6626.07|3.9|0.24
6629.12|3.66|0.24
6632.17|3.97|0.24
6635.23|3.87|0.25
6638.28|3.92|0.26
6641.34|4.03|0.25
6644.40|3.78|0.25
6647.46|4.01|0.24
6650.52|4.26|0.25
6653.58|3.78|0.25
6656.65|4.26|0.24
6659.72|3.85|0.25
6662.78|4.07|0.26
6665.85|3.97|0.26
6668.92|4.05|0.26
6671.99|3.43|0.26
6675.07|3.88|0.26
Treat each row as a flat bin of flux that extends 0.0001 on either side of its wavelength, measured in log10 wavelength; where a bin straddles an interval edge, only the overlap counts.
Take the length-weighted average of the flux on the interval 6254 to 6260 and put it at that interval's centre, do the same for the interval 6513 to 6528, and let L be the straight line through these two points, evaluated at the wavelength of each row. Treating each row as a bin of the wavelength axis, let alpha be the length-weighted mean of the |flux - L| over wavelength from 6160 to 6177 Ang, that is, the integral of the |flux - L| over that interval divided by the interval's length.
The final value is 0.43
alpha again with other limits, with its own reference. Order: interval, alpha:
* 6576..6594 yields 0.20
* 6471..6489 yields 0.31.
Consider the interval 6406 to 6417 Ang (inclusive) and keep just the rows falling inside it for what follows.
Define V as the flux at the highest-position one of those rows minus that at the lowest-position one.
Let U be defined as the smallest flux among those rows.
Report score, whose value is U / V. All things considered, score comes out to 42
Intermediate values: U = 3.74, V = 0.1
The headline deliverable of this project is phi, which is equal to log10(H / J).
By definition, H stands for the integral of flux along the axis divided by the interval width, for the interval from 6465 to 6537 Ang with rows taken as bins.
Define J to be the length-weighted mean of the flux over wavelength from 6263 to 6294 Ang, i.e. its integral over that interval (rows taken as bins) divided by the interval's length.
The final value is 0.011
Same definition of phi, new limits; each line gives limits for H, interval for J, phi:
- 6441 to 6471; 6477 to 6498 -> 0.010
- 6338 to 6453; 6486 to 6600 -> 0.012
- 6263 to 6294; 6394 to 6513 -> -0.009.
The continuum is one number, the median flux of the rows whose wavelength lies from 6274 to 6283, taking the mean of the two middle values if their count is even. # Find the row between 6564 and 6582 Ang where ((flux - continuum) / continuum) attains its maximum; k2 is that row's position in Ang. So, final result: 6577.42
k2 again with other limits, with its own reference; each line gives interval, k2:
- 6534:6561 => 6553.23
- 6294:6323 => 6310.38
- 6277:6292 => 6284.28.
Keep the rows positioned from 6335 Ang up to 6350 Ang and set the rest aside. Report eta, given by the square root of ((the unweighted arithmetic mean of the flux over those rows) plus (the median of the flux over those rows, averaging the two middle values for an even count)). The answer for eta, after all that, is 2.81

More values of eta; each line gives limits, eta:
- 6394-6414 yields 2.81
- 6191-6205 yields 2.76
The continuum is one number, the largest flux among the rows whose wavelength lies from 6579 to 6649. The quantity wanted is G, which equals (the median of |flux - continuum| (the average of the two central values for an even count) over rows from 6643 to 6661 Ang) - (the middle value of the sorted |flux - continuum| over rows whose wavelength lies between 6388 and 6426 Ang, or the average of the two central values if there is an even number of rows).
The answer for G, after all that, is 0.06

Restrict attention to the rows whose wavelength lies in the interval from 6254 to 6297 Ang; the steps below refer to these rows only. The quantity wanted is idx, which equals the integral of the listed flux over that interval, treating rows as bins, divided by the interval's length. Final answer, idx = 3.84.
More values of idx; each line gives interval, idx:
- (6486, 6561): 3.96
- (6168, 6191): 3.71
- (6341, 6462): 4.01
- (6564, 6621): 3.91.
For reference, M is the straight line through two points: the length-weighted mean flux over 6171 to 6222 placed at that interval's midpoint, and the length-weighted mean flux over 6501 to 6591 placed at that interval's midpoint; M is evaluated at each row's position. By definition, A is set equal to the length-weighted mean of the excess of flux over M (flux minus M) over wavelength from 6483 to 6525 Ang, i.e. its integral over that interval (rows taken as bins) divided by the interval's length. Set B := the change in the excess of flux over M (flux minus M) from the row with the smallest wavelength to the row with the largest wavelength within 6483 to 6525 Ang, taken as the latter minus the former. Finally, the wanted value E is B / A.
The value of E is -0.8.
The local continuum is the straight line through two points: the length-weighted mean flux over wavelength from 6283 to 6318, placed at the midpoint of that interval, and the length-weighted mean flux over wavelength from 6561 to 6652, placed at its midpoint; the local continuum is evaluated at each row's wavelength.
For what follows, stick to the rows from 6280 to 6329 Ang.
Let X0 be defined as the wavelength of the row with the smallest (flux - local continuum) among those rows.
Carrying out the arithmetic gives 6316.20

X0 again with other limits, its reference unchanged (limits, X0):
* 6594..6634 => 6598.66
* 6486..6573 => 6562.29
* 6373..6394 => 6377.58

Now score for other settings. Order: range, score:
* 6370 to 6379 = -3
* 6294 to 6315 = -45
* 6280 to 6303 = 13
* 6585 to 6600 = -5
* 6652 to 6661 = 54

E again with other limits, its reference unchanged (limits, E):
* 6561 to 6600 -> -2.3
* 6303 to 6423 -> -0.6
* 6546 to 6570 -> -1.0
